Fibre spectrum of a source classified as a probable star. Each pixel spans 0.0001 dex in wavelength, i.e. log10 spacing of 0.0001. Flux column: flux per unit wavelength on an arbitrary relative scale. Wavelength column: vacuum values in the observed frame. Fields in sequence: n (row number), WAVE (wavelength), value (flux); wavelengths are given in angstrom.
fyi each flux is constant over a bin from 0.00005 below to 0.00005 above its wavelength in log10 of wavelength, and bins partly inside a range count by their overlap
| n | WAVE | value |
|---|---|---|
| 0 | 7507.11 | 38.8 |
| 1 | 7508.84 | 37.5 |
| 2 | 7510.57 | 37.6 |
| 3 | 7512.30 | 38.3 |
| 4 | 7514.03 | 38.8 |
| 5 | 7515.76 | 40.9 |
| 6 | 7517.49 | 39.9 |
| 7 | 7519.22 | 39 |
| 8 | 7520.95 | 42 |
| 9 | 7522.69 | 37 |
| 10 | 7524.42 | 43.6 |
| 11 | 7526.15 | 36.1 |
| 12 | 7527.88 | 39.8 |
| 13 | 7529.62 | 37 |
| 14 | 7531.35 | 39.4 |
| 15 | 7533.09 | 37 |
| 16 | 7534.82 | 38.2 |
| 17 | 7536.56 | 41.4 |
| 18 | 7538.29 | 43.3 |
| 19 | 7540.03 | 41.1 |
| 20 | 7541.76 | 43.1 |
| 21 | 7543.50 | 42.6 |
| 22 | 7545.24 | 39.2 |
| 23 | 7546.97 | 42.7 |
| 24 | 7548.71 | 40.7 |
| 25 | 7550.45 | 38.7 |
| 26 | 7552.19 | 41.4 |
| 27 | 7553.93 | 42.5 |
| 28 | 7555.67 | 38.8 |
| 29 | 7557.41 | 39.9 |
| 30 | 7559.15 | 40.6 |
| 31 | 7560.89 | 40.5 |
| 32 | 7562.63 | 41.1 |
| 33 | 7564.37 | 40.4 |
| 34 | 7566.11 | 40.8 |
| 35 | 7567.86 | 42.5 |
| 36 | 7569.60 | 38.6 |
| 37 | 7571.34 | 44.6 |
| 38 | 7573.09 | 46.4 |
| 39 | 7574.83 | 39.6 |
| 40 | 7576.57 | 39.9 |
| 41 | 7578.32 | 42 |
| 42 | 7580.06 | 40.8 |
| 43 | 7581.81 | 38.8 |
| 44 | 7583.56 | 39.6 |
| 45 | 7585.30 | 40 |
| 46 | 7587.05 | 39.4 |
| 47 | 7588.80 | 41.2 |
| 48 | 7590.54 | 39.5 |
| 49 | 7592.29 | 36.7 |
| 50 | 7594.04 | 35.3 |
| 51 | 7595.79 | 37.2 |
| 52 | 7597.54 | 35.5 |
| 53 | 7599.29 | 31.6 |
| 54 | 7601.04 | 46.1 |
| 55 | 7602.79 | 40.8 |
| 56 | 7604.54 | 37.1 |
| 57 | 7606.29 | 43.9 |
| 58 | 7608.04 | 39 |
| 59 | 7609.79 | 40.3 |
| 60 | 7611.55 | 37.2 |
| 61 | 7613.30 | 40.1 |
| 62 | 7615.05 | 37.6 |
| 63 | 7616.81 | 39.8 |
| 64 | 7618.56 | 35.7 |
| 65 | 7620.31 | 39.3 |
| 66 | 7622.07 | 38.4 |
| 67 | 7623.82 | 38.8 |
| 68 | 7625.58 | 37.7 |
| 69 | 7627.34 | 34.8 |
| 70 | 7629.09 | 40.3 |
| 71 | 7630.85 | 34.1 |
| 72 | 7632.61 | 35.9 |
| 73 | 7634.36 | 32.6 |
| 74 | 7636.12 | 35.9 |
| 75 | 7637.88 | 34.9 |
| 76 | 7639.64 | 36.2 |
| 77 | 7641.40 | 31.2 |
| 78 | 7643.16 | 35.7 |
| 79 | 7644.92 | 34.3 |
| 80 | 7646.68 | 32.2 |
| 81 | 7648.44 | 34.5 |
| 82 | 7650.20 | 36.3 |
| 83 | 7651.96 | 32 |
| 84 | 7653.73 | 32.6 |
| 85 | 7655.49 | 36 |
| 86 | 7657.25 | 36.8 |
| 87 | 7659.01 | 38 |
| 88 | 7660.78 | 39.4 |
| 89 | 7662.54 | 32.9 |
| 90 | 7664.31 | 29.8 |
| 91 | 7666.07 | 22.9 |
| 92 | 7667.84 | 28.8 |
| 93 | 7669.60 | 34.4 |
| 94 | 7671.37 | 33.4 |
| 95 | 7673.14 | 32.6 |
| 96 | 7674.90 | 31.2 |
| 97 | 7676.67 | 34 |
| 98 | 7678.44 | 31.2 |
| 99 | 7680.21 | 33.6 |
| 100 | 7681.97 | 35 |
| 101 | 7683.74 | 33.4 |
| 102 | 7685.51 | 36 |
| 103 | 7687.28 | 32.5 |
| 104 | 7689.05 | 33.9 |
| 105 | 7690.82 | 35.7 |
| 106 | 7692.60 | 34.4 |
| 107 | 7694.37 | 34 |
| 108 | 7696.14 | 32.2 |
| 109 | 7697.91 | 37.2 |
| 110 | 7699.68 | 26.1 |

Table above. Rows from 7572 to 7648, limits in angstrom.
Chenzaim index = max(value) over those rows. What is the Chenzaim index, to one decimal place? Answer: 46.4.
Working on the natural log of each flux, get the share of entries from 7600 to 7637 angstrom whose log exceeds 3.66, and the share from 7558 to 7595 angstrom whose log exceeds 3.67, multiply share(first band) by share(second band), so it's 0.35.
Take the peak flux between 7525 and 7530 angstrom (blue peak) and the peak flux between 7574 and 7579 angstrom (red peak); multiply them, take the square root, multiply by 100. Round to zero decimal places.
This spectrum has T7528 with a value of 4089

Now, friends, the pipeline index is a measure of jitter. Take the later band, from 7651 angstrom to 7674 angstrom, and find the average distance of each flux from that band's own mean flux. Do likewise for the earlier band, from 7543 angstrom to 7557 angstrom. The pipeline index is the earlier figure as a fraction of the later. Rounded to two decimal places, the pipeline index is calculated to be 0.49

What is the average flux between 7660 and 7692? 32.8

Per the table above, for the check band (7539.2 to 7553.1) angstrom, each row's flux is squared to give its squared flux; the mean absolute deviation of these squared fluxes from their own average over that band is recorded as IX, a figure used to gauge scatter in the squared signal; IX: 104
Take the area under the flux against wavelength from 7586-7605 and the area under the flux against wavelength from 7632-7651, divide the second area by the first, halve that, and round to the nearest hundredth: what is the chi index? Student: 0.45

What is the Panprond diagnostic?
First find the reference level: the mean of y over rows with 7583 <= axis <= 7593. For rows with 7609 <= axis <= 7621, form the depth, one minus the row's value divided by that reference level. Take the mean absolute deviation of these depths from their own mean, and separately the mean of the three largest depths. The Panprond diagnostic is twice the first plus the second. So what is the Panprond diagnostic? 0.14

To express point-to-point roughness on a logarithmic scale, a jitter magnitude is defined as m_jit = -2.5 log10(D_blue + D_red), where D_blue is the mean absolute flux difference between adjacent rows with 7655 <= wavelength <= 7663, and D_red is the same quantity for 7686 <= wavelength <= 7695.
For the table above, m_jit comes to -1.4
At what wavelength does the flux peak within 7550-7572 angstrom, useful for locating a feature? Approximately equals 7571.34 angstrom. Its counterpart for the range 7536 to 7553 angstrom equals 7538.29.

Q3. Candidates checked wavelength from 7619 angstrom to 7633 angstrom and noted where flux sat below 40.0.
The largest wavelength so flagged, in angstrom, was 7632.61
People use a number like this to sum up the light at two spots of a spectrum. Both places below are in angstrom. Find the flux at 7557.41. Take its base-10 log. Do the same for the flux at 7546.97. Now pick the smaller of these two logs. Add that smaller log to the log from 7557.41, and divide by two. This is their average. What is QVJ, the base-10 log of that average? 0.204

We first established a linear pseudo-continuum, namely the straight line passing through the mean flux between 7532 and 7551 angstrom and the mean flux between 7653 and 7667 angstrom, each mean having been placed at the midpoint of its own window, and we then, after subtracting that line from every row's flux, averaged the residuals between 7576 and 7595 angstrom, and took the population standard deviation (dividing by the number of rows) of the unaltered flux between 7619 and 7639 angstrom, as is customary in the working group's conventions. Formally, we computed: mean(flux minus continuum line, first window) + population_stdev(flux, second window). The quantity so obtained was 3.6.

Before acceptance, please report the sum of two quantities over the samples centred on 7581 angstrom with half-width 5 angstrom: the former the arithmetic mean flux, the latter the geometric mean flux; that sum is 80.4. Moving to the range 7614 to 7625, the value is 76.5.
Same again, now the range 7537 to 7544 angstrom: 85.0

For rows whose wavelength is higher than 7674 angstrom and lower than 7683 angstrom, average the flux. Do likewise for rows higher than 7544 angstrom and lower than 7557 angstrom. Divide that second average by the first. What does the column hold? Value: 1.23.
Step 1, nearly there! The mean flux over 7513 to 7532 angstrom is 39.4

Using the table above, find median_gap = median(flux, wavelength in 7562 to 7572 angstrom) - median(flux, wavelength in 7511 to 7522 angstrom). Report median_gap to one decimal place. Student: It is 1.5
